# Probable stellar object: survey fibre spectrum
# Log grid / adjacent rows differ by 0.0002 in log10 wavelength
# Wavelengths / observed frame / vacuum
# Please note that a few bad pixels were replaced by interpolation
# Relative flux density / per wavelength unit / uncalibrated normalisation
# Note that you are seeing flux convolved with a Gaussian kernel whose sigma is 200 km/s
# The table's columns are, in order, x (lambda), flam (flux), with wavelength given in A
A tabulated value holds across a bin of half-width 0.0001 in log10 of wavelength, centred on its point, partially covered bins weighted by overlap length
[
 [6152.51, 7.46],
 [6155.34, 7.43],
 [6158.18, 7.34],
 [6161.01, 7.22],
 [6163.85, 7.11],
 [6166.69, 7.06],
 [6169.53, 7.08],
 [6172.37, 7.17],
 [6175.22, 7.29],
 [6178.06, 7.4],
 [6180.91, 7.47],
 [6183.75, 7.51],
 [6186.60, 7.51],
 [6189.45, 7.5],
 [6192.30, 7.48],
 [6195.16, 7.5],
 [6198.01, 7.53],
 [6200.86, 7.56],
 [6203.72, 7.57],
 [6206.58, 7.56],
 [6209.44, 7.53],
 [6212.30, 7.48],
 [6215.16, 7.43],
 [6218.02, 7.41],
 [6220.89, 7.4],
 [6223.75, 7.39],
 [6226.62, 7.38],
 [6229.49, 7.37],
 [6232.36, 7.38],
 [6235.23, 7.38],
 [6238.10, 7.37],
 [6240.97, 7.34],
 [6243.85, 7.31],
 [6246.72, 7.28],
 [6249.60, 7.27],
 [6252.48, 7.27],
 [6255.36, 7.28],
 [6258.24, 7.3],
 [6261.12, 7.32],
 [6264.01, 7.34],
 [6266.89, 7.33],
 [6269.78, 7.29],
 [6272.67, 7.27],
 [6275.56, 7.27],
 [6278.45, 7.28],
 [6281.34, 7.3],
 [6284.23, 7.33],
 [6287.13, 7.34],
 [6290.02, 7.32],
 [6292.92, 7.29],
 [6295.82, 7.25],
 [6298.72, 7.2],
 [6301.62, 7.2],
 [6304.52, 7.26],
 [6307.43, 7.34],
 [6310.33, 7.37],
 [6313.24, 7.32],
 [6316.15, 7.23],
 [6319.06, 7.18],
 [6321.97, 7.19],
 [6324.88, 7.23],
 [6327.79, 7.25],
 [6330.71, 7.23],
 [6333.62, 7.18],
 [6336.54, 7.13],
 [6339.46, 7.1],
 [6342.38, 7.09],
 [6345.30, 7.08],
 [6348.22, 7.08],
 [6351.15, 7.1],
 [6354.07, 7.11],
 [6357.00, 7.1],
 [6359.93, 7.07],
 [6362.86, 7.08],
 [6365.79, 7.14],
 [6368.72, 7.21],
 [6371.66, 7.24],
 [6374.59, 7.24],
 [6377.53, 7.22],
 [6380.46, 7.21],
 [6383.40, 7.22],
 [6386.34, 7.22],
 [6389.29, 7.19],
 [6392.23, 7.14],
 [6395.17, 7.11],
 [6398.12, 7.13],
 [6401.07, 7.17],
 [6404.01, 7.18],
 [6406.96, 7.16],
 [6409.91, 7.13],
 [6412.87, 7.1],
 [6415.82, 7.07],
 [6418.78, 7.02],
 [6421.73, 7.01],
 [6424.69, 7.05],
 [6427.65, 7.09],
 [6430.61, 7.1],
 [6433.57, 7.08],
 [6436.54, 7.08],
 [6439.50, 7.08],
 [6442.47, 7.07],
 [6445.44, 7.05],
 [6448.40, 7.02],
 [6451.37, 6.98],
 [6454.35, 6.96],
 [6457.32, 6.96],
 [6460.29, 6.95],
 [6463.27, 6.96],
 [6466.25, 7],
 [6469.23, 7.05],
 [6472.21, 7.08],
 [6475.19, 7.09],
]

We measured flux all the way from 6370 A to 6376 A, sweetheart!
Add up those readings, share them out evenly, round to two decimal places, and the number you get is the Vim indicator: 7.24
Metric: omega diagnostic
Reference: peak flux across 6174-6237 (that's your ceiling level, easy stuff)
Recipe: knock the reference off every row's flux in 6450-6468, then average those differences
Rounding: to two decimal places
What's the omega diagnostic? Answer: -0.60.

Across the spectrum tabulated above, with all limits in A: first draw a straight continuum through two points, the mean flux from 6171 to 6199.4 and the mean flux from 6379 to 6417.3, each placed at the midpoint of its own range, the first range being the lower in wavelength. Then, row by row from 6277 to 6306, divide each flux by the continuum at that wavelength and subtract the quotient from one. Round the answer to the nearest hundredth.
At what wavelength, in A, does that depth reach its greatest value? 6298.72 A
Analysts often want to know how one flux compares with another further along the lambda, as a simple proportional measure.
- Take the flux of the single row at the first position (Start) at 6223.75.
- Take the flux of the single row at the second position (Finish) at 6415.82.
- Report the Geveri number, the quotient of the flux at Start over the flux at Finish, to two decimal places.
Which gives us 1.05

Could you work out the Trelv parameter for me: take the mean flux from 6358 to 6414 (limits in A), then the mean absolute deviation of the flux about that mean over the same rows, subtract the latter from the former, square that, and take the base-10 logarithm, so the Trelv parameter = 1.705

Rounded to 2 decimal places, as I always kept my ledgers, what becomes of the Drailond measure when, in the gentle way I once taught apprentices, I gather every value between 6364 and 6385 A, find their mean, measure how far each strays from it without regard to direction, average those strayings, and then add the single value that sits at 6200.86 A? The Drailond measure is 7.58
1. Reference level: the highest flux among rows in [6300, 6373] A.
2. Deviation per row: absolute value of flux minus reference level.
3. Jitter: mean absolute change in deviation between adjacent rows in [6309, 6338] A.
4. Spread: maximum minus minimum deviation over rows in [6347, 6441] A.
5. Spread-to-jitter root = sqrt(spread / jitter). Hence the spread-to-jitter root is 2.3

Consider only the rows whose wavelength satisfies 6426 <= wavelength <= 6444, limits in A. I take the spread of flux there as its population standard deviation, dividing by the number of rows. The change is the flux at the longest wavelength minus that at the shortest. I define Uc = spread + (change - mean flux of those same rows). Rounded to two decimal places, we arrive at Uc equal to -7.09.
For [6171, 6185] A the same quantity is -6.90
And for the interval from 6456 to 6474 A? -6.83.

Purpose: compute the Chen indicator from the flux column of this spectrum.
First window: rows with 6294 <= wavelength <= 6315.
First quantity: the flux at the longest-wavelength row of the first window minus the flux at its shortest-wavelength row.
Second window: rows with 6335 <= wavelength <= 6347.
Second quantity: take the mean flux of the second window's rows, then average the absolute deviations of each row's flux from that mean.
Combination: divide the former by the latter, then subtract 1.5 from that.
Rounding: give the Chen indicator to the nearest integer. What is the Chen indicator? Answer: 3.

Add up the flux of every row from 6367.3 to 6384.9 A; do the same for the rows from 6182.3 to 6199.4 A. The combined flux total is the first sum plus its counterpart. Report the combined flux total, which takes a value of 88.4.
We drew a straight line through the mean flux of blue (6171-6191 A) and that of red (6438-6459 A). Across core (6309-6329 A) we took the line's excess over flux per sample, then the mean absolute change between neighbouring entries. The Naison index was 0.043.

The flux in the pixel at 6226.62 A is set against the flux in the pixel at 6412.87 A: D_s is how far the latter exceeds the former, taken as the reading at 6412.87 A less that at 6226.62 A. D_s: -0.28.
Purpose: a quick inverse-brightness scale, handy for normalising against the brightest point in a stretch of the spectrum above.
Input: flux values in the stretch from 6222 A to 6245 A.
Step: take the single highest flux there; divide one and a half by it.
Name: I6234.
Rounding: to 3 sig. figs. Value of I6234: 0.203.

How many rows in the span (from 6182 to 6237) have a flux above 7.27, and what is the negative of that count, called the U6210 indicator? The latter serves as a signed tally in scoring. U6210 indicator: -19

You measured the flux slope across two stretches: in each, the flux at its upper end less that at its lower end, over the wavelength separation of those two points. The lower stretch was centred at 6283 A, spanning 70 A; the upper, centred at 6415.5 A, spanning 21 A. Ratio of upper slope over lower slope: 10.3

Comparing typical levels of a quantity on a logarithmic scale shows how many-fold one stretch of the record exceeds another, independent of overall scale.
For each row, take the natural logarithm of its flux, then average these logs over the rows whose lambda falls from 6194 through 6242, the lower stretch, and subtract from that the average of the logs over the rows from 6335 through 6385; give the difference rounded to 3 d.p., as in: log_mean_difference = 0.042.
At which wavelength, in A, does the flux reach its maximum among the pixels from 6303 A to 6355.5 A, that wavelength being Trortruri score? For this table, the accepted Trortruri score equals 6310.33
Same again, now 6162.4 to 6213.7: 6203.72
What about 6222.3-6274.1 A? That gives 6223.75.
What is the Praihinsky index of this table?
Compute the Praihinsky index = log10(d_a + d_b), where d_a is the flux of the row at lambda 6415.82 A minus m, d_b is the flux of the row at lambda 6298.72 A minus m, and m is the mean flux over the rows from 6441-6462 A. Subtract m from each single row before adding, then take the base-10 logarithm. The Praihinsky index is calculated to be -0.56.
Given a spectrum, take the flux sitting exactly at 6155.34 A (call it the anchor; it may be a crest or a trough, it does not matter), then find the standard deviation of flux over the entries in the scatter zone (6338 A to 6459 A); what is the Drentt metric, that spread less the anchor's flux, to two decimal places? -7.36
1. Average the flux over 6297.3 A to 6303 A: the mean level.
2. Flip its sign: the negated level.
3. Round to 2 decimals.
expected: -7.20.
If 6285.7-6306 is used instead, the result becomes -7.27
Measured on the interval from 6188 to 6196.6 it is -7.49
